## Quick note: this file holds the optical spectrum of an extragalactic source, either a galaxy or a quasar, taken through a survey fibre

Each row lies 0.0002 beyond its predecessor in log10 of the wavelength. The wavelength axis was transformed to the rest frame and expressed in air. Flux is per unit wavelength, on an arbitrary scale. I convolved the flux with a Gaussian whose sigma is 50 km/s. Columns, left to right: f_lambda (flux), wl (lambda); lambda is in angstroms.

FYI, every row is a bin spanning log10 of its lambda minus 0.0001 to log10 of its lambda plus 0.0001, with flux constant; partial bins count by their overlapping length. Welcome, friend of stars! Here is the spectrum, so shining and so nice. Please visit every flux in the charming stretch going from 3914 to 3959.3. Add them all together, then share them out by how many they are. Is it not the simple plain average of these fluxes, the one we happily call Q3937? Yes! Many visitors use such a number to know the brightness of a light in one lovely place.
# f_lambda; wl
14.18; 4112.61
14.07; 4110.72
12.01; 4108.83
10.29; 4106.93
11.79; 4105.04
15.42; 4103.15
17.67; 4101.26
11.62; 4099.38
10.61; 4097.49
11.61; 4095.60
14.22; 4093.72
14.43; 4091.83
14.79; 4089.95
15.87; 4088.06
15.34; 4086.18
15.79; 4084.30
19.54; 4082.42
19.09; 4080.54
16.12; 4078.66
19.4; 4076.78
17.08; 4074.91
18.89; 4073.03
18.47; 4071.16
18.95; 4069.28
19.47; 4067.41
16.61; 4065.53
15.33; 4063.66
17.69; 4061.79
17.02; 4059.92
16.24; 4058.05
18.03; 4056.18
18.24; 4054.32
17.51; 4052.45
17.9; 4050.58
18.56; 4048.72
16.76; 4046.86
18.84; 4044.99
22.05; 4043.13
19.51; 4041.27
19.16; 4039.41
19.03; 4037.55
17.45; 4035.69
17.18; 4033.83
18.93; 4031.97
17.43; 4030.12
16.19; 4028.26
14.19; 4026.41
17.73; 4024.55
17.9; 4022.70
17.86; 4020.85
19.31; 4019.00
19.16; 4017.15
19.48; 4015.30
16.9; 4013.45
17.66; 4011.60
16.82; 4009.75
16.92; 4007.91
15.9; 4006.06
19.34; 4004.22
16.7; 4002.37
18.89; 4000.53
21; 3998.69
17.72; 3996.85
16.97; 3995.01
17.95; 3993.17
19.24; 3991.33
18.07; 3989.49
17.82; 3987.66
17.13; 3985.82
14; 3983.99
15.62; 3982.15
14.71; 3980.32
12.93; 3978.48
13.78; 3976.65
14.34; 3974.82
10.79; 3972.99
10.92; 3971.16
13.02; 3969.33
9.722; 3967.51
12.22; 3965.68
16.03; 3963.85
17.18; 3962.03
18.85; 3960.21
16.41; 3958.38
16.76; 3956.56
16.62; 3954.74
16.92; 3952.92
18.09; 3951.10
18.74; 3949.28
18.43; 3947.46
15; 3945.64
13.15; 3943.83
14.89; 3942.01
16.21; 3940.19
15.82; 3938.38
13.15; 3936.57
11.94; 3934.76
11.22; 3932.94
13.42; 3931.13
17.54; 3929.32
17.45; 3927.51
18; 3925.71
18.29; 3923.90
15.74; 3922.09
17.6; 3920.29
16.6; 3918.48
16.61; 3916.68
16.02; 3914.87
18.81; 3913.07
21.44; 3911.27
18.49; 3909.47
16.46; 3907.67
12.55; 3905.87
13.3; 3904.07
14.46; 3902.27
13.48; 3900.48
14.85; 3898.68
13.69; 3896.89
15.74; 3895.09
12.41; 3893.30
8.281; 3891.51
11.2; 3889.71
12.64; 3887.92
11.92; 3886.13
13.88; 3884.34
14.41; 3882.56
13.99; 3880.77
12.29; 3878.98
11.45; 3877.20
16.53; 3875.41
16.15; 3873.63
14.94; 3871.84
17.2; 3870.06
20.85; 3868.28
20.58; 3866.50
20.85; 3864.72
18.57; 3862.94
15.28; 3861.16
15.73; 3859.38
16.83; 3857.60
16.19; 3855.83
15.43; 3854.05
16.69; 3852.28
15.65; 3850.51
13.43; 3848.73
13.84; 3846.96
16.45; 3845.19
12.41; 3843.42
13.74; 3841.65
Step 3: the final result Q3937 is 16.0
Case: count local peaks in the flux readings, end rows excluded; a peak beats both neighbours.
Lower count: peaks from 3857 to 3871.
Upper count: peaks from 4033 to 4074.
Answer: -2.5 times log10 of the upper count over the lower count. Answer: -1.0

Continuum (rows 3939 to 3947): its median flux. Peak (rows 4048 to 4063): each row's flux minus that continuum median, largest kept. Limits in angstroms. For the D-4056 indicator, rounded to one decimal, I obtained 3.6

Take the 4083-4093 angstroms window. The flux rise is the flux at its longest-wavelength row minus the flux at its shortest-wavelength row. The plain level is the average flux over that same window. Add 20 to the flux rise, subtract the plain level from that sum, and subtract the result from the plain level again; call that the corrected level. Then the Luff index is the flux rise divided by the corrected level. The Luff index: -0.1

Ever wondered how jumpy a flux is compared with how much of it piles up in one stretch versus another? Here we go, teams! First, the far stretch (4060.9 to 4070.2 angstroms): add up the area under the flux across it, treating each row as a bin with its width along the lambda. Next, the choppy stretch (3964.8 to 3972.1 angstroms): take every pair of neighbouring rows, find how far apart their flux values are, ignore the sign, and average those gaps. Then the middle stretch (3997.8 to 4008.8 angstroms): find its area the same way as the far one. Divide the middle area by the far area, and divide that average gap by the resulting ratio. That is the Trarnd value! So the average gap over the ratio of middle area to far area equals 2.2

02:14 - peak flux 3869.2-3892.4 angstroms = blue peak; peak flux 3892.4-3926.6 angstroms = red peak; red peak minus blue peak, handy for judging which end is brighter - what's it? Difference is 4.2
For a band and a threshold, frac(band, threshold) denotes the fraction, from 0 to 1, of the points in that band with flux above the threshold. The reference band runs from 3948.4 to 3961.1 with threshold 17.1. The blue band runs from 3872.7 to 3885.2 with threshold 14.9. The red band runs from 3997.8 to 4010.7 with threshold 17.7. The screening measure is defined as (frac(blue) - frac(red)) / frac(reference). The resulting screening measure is -0.3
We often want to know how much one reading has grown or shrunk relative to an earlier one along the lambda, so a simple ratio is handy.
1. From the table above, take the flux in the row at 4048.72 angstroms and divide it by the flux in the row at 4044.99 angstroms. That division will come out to 0.99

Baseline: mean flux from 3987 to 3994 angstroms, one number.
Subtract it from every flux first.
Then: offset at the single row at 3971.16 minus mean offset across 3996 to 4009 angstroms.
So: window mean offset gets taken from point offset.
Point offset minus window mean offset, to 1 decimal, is -7.1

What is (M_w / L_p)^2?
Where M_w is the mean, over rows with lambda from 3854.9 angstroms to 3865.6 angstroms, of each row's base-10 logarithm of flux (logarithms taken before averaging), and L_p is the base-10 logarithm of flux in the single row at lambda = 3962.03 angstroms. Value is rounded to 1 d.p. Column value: 1.0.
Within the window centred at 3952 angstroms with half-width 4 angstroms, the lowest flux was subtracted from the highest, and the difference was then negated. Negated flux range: -2.1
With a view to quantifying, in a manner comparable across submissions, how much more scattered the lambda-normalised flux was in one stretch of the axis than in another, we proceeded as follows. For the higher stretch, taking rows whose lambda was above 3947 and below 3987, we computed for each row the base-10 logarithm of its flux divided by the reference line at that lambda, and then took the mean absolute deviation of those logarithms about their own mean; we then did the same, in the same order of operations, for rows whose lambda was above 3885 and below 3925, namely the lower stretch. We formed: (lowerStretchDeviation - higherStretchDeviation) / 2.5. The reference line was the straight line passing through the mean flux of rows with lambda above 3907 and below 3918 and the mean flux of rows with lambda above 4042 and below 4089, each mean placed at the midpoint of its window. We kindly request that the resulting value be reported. 0.0017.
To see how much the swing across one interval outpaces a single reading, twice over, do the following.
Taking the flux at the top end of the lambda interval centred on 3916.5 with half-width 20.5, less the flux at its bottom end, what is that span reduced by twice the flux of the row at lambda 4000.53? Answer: -38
